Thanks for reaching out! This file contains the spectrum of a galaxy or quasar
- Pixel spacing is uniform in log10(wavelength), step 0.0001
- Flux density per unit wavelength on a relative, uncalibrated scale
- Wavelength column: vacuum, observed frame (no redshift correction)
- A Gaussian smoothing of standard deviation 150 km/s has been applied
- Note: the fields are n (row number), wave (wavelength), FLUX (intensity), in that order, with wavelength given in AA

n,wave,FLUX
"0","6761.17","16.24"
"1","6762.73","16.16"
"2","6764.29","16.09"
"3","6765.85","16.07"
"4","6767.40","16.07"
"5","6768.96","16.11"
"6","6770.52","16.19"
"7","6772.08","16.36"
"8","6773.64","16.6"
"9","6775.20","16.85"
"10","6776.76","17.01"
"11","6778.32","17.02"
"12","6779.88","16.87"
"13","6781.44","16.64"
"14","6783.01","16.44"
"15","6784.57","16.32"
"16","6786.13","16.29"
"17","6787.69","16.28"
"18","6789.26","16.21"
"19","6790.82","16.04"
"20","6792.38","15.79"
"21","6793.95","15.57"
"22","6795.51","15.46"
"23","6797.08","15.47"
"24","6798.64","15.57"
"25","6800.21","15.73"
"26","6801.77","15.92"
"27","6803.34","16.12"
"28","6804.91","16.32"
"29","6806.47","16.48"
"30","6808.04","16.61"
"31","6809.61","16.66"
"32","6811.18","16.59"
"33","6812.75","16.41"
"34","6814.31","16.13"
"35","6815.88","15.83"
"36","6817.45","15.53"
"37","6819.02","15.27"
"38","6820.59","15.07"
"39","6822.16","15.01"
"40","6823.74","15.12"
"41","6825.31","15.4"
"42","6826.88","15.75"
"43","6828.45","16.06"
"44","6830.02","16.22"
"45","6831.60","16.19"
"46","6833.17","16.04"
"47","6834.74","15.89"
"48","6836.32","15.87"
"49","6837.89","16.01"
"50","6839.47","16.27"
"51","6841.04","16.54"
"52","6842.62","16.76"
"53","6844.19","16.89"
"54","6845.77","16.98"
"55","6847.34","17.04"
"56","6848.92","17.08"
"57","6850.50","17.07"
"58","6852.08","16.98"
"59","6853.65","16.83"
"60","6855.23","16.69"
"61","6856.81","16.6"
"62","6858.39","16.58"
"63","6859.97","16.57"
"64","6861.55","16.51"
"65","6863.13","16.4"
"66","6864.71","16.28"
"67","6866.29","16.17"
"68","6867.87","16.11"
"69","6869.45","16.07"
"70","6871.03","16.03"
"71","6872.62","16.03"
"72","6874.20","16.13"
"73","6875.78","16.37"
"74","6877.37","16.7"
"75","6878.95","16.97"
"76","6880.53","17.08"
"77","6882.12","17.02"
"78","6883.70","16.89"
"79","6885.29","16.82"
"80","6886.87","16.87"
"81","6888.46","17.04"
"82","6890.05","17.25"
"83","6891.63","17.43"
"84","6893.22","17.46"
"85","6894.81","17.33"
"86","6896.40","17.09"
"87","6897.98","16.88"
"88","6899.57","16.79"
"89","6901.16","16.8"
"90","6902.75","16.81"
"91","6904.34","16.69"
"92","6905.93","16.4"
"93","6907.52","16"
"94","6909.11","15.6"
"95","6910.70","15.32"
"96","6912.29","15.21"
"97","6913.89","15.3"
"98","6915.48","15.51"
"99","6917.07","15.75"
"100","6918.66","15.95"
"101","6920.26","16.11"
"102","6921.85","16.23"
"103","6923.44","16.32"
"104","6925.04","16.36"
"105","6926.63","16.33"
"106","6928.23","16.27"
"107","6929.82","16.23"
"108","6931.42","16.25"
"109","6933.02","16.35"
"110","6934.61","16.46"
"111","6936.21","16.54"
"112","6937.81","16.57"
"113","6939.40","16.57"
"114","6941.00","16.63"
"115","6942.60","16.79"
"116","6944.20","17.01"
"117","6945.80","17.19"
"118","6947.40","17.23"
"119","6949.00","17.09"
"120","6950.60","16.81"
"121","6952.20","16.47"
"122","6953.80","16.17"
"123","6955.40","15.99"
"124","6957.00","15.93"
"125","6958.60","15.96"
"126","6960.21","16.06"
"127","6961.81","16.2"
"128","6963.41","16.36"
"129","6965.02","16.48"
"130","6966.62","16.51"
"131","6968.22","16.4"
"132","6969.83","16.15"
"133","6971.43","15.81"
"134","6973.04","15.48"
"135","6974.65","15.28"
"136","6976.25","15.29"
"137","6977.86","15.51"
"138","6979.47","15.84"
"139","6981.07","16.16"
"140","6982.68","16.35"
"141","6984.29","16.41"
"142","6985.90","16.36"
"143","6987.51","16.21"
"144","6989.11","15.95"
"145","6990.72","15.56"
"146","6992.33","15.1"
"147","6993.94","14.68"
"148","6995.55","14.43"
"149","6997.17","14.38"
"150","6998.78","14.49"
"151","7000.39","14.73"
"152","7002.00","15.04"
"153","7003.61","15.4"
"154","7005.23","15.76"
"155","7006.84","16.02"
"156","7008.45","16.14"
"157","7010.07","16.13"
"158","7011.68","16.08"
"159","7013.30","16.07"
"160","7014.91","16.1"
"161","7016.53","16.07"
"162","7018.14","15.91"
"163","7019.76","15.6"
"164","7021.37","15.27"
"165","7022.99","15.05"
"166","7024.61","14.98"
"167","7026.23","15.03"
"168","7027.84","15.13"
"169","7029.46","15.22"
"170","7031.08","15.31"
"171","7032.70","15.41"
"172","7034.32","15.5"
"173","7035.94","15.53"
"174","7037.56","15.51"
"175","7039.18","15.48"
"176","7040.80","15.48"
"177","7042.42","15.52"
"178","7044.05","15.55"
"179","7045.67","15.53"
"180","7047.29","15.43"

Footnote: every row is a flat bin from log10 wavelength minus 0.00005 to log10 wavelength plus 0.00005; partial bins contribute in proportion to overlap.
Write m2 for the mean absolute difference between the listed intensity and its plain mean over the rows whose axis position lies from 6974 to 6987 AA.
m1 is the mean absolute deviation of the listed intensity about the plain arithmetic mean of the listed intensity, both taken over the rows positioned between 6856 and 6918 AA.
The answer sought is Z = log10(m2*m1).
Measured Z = -0.69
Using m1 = 0.49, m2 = 0.42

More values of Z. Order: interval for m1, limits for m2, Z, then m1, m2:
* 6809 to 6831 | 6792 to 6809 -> -0.78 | 0.48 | 0.34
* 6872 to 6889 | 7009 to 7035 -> -0.94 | 0.30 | 0.39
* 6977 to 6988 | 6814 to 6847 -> -0.94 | 0.25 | 0.45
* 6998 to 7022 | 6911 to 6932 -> -0.81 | 0.45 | 0.34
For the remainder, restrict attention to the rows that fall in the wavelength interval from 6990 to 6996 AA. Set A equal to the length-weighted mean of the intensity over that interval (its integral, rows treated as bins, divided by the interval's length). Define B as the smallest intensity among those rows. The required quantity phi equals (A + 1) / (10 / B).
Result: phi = 23.0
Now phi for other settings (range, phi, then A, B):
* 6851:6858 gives 29.5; 16.8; 16.6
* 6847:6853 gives 30.6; 17.0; 16.98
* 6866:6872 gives 27.4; 16.1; 16.03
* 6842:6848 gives 30.1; 16.9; 16.76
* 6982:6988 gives 28.1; 16.3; 16.21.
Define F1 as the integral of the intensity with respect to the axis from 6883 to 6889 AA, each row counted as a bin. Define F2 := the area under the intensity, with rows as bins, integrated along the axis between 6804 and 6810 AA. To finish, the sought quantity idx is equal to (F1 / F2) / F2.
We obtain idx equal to 0.0103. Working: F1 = 101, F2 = 99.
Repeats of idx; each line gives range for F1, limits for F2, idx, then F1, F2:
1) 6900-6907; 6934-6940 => 0.0118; 117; 99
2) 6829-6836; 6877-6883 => 0.0108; 112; 102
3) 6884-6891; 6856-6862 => 0.0121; 119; 99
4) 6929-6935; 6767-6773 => 0.0104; 98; 97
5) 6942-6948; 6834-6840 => 0.0111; 102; 96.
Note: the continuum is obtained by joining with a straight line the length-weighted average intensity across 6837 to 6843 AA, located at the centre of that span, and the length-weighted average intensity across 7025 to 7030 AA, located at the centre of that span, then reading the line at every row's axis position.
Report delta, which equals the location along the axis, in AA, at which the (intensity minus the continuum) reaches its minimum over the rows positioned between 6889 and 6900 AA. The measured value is 6899.57 AA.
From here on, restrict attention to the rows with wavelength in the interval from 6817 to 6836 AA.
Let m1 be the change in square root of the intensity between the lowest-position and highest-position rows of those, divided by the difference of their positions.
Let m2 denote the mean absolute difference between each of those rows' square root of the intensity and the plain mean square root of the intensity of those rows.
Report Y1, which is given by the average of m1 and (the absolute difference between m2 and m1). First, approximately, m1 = 0.003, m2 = 0.050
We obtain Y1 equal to 0.025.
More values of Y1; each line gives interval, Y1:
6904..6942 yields 0.023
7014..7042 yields 0.016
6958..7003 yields 0.037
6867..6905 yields 0.021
